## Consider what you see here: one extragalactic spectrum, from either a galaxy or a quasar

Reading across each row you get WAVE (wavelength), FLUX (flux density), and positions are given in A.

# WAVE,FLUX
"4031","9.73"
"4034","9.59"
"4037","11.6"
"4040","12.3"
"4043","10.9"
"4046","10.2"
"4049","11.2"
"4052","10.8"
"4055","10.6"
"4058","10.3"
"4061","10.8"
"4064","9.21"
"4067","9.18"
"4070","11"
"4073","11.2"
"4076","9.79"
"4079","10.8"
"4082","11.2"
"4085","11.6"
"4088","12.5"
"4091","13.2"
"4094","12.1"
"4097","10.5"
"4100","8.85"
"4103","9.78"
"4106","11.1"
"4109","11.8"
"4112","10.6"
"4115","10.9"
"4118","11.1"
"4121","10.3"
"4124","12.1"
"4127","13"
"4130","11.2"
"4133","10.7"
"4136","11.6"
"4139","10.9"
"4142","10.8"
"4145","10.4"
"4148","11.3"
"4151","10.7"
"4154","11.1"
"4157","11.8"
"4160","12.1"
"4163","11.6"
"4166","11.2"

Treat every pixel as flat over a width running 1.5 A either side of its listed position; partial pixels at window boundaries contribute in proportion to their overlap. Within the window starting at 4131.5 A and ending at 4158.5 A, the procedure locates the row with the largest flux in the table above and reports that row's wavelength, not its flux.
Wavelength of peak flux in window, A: 4157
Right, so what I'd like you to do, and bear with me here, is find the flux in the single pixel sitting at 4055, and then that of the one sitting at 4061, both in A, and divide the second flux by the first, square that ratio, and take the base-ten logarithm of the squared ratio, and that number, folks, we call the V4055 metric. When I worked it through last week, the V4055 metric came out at 0.02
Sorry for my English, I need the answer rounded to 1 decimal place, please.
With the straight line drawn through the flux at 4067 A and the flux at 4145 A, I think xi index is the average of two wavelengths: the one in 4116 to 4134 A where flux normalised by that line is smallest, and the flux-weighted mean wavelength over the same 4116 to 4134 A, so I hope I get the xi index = 4123.3 A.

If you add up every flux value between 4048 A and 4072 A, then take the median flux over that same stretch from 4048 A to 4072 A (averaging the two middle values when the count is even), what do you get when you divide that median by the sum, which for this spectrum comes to 0.13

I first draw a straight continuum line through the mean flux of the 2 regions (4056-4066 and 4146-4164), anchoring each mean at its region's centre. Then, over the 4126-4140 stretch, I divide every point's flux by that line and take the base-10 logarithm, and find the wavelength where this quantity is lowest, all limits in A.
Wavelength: 4133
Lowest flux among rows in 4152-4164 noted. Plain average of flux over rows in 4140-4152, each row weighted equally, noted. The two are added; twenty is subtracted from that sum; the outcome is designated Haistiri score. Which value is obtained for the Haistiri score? 1.9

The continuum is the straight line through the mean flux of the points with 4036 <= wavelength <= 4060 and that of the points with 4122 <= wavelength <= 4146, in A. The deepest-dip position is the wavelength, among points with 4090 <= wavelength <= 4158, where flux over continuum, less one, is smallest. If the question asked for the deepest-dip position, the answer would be 4100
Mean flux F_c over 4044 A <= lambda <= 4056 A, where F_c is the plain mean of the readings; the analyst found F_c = 10.7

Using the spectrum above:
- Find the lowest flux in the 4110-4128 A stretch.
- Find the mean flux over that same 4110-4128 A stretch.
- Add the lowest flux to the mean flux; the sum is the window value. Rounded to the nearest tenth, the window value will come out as 21.6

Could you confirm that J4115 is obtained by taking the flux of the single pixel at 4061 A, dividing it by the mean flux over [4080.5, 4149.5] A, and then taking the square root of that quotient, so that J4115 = 0.98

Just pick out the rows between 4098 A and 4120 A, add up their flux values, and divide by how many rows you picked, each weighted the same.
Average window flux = 10.6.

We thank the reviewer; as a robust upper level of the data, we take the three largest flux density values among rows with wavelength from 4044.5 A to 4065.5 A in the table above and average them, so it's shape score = 10.9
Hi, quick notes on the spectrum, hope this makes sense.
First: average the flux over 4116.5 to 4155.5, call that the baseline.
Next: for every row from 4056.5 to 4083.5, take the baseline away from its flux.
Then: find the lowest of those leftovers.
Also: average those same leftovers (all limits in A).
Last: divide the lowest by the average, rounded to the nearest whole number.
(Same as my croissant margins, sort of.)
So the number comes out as 3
